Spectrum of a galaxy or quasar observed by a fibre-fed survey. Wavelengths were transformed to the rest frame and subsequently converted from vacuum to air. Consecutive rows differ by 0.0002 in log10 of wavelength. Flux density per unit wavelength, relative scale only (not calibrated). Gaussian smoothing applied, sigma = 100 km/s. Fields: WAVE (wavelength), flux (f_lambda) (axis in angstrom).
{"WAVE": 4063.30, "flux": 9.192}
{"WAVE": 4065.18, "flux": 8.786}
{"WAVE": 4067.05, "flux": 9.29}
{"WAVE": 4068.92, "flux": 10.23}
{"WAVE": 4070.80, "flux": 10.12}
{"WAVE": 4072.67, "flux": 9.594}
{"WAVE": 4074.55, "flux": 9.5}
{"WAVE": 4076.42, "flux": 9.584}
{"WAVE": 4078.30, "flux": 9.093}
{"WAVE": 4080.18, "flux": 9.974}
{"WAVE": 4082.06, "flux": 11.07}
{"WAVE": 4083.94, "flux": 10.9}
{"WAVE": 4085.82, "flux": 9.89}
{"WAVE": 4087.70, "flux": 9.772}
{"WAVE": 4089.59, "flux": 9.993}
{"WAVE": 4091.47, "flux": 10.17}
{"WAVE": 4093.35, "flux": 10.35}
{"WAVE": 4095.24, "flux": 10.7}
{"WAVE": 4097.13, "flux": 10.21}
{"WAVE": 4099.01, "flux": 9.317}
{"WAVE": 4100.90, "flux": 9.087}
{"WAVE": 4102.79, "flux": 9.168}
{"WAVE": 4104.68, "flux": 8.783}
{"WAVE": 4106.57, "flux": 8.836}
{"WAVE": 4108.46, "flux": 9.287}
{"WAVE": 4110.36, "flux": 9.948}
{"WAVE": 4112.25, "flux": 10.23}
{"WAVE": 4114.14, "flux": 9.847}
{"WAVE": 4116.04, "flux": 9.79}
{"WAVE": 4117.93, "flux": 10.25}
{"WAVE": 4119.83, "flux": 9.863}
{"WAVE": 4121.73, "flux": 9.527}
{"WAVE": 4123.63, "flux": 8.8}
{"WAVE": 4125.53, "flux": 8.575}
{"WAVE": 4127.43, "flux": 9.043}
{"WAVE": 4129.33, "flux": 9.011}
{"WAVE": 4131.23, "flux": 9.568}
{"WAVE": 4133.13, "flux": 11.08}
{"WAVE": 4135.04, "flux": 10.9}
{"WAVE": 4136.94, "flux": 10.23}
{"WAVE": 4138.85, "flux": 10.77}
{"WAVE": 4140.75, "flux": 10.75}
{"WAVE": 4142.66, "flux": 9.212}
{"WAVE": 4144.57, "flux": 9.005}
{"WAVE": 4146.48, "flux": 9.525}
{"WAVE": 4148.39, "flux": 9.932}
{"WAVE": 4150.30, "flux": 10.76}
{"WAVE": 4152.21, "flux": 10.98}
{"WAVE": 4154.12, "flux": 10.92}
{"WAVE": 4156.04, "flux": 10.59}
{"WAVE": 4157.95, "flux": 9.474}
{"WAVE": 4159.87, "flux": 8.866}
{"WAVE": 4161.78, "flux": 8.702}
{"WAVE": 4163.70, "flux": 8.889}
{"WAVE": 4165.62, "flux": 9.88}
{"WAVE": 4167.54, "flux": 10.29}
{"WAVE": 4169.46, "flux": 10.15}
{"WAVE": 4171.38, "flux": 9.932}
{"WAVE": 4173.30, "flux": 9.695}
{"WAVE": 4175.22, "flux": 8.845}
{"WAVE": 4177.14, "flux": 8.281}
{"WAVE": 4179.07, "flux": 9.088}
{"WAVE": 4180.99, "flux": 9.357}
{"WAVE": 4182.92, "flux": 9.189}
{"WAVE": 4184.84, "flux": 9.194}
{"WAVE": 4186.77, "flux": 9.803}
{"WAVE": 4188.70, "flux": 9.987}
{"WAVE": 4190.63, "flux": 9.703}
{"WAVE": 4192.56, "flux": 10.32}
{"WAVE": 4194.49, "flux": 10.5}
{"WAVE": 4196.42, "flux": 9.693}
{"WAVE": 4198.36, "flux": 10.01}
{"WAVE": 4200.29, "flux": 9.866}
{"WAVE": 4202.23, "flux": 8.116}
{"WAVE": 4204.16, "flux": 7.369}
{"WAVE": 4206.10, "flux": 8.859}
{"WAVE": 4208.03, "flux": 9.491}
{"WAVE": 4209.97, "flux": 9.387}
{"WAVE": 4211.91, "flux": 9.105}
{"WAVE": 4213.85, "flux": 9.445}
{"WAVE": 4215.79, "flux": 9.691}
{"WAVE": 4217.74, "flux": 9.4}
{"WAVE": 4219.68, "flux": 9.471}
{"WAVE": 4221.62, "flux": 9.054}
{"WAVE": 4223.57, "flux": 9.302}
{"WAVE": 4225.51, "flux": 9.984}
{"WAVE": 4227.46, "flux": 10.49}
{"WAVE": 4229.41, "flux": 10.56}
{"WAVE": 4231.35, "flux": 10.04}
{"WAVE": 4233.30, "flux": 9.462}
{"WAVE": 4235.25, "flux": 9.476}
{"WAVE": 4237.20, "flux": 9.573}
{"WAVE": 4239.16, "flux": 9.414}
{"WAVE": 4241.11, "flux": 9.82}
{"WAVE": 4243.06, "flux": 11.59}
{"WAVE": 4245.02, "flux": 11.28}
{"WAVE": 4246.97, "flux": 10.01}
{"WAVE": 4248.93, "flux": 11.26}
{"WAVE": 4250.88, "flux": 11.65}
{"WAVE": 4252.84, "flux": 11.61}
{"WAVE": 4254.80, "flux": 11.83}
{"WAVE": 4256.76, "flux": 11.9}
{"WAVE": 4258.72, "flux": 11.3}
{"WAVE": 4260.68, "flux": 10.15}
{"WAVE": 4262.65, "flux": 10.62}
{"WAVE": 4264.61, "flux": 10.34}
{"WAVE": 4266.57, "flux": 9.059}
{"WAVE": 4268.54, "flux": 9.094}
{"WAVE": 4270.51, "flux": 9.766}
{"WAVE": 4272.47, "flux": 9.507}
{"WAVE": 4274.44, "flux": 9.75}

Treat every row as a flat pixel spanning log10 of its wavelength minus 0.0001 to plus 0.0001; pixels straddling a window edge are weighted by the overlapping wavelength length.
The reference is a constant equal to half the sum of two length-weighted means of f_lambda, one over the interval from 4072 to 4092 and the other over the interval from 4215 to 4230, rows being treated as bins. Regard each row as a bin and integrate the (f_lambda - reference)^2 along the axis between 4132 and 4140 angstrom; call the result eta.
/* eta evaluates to 7.2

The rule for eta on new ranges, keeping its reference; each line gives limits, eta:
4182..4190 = 1.6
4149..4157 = 7.4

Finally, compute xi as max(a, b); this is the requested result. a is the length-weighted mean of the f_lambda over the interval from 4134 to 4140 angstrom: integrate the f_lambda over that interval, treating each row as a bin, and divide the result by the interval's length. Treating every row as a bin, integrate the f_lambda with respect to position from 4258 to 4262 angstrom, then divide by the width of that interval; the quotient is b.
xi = 10.7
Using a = 10.6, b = 10.7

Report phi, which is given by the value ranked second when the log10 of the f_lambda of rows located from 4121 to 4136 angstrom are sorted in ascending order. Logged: 0.94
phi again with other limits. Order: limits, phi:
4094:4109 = 0.95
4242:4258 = 1.05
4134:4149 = 0.96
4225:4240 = 0.98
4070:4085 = 0.98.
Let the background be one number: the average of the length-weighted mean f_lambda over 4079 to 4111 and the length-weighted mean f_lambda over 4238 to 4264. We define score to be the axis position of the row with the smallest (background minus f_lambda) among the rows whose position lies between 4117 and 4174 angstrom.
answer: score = 4133.13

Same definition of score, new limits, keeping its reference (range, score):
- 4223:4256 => 4254.80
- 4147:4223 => 4152.21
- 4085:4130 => 4095.24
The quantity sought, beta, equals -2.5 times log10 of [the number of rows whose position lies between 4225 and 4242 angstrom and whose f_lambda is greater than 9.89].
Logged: -1.5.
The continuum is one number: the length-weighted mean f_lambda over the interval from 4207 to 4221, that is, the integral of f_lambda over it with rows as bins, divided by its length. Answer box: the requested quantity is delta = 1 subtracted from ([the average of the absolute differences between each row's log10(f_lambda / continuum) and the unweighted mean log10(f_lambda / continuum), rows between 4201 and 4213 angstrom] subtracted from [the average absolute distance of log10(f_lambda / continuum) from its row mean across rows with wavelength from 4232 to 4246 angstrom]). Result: -1.00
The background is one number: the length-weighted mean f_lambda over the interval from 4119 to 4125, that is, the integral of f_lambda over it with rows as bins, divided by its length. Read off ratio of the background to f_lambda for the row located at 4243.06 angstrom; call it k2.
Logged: 0.80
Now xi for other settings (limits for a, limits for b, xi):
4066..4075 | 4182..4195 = 9.8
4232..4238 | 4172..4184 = 9.5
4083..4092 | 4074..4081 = 10.1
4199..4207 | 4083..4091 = 10.1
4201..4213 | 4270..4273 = 9.7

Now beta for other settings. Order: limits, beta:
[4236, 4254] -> -1.9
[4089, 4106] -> -1.7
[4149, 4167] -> -1.5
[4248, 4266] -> -2.4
